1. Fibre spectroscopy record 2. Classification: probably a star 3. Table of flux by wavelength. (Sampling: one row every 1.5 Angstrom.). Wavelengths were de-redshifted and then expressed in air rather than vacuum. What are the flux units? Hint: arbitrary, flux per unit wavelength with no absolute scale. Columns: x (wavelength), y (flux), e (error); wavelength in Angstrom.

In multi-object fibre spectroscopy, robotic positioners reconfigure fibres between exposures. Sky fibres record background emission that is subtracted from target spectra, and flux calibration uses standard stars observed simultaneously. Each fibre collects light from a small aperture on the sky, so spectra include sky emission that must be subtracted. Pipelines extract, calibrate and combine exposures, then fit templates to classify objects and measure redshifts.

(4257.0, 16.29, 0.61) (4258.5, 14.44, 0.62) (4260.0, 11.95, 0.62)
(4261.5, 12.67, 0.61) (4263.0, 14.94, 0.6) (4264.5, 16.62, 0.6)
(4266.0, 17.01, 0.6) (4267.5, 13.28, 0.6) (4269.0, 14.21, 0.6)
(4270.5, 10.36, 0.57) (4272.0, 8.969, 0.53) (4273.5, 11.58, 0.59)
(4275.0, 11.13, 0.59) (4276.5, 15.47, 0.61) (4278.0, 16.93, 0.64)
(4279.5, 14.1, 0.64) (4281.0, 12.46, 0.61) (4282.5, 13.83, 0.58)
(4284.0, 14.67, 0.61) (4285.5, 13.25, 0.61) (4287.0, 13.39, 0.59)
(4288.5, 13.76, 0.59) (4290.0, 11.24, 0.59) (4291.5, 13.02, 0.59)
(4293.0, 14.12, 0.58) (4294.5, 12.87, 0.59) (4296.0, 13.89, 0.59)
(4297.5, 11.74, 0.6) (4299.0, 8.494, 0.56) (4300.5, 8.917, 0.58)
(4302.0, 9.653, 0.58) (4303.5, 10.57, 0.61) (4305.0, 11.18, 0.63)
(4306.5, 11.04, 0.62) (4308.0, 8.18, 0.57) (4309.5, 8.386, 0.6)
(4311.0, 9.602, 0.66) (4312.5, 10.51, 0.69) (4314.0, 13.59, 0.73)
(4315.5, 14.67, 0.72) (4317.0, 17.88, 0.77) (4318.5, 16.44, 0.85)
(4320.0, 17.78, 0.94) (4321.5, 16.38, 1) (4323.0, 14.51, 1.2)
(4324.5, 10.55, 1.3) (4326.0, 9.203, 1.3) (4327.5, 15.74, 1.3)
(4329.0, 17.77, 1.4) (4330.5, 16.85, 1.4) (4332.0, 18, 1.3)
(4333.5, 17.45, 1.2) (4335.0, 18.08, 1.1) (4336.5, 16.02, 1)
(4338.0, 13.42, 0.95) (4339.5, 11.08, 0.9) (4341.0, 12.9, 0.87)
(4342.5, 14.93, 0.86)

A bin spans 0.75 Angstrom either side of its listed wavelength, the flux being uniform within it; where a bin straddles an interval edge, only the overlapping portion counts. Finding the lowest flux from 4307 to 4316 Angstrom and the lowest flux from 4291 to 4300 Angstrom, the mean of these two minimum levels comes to 8.3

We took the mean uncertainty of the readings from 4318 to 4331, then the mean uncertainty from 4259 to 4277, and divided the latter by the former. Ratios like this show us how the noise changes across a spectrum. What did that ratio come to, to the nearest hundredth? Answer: 0.50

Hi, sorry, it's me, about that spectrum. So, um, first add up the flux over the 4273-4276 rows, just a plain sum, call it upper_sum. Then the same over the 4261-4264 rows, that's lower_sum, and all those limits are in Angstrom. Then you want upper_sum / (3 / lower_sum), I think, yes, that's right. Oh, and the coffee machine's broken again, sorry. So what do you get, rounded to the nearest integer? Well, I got 209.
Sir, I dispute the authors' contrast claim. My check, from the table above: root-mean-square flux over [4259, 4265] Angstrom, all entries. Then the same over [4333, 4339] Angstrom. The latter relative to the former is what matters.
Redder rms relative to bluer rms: 1.2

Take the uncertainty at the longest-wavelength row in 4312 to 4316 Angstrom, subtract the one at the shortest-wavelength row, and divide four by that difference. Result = 133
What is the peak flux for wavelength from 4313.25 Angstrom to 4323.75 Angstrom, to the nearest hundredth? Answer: 17.88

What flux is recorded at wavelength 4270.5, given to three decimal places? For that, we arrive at 10.360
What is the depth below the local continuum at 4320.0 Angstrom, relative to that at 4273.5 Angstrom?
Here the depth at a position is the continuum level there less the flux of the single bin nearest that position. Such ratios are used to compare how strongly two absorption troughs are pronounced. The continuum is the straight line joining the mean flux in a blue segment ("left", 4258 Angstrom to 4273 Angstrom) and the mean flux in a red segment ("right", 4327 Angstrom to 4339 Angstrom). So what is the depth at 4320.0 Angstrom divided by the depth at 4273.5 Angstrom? -1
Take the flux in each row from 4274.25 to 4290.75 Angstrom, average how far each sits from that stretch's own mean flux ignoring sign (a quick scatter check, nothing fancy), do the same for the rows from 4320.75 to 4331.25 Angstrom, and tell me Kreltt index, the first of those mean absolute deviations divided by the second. 0.48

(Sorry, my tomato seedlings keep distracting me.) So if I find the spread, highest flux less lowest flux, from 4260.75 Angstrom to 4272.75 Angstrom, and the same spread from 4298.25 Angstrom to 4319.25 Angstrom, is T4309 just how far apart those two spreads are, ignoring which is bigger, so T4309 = 2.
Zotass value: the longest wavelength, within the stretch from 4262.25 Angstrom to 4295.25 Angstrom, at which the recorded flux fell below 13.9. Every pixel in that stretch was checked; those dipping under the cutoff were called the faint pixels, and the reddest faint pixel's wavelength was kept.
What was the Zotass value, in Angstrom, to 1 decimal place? 4294.5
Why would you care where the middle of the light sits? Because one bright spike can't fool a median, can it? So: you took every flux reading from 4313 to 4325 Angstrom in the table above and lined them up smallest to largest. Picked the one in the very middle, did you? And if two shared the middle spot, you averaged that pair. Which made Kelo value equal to 16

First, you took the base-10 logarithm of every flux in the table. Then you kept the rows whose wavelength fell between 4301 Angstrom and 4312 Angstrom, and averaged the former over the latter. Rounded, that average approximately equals 0.99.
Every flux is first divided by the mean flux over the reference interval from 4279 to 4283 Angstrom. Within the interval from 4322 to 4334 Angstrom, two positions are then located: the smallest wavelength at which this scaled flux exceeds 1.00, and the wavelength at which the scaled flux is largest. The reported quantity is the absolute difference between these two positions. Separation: 9.0 Angstrom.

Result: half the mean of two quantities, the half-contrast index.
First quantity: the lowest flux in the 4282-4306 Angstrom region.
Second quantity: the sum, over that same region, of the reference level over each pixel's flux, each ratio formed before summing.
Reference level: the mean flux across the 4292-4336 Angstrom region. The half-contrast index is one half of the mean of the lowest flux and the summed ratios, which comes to 6.6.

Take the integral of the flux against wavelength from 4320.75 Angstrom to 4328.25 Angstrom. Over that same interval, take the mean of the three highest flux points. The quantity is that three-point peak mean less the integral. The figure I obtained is -84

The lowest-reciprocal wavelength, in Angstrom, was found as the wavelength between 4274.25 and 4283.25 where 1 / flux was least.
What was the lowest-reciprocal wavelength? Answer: 4278.0 Angstrom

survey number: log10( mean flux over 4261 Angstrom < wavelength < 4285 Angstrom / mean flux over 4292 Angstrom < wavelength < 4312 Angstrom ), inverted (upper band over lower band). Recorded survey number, -0.11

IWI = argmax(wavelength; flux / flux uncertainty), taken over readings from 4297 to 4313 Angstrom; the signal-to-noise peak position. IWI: 4297.5 Angstrom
